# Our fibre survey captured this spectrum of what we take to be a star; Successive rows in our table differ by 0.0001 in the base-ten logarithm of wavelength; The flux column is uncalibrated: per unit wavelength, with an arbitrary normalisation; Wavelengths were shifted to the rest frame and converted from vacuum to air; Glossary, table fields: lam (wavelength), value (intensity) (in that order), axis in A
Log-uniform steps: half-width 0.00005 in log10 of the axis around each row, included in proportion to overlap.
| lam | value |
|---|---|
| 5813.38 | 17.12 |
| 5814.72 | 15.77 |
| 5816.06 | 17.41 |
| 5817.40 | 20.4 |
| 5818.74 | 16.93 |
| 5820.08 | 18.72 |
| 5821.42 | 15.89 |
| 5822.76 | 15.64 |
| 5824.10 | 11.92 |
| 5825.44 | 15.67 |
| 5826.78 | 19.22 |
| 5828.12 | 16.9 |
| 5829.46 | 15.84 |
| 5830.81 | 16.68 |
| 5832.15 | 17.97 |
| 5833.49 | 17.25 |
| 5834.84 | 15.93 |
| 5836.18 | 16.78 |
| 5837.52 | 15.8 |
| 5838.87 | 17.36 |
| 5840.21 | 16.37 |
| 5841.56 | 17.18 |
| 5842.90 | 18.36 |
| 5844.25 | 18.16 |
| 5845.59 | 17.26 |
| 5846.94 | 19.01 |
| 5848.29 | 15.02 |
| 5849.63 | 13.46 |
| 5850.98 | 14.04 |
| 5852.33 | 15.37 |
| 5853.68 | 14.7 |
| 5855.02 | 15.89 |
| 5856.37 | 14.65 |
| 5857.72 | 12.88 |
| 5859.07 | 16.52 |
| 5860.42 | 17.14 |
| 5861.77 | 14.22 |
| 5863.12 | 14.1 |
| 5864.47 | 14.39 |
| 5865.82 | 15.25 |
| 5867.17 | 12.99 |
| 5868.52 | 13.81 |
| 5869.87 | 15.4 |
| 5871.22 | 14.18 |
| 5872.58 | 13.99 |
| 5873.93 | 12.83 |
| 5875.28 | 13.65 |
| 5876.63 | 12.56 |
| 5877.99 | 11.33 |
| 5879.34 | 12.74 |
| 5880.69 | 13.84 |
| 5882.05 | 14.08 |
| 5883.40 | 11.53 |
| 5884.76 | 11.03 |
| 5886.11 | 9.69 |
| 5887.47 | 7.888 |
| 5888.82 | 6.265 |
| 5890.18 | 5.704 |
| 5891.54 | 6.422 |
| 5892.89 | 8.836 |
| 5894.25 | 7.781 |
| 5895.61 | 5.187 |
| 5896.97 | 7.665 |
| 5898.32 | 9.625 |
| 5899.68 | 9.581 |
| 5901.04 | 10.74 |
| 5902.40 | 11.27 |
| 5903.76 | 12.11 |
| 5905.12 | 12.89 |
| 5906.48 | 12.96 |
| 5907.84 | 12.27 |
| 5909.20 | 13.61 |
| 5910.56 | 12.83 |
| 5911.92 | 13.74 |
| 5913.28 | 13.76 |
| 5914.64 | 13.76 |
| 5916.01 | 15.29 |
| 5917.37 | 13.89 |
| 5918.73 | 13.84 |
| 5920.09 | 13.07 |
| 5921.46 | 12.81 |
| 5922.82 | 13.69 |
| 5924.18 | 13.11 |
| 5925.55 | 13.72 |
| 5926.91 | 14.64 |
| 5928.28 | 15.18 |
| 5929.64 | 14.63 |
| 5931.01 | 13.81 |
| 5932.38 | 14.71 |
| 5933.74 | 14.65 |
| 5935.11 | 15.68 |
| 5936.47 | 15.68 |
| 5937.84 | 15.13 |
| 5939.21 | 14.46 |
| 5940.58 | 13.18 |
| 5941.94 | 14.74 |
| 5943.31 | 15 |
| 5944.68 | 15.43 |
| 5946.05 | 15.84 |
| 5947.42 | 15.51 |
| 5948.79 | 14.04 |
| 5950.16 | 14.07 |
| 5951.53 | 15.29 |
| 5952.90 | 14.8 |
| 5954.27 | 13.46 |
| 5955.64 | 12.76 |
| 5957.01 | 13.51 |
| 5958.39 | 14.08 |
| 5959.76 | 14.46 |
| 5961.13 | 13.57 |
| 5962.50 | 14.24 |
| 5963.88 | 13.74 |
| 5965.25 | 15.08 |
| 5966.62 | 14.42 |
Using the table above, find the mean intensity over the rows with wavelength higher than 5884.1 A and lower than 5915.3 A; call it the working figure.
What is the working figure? 10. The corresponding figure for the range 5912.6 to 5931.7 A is 14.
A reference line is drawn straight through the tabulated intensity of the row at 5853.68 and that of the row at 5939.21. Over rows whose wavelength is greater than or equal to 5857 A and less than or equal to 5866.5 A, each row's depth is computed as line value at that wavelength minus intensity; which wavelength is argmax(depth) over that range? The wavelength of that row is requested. 5857.72 A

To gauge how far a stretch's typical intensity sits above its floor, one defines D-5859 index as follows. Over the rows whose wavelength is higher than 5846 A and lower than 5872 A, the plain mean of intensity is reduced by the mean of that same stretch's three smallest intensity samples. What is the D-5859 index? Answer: 1.8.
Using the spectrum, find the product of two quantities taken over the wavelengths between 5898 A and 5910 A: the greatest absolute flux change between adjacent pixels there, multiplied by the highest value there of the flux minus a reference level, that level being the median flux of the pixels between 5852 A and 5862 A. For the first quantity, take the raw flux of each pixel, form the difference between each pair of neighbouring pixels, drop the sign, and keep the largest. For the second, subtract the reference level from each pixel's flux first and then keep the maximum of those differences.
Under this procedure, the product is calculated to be -1.9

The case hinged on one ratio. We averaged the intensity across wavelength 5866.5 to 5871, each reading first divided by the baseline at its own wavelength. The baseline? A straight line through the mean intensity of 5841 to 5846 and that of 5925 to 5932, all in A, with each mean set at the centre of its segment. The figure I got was 0.84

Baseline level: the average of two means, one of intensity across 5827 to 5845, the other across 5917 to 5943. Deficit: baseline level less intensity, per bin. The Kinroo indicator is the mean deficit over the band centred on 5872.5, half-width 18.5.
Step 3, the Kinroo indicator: 2.7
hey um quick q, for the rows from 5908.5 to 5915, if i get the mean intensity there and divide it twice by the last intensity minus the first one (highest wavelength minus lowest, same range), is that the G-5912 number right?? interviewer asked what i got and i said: 602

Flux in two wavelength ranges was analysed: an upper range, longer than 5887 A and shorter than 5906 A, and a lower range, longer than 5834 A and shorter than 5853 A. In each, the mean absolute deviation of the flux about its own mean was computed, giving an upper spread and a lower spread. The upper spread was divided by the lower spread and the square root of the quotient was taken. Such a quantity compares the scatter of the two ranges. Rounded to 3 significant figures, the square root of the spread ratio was 1.25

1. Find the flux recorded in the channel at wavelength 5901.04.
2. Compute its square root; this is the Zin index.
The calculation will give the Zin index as 3.28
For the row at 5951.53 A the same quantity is 3.91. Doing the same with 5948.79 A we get 3.75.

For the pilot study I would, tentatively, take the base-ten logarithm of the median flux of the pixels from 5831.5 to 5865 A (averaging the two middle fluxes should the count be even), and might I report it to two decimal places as 1.20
